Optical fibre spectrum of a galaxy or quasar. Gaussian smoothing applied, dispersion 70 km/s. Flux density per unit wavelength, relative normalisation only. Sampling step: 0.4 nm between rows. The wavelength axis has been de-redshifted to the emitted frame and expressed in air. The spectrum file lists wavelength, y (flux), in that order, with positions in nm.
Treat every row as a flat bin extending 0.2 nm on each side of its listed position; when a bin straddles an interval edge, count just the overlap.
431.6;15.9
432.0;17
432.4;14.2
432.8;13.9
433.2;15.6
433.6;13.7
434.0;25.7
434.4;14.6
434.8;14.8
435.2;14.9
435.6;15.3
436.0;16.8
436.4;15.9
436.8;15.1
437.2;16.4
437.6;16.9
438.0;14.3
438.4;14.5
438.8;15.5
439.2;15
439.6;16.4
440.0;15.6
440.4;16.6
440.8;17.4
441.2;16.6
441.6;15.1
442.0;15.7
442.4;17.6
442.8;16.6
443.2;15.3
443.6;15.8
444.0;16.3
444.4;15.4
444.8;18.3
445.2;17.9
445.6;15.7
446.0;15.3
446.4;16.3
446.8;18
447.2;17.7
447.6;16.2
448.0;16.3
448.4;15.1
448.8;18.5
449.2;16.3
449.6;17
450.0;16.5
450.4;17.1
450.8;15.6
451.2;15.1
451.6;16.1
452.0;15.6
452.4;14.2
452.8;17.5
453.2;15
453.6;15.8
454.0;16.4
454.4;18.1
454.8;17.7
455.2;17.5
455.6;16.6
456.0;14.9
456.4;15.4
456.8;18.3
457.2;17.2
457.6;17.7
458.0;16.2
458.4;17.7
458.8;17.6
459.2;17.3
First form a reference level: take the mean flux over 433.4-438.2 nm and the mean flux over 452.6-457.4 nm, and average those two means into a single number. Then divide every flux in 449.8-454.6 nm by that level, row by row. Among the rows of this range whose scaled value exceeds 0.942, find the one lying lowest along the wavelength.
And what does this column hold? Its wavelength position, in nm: 450.0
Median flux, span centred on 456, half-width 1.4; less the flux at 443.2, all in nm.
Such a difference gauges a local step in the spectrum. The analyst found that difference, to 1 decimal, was 1.9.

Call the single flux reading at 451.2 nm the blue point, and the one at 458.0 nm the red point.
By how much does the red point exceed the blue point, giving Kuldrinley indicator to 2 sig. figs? 1.1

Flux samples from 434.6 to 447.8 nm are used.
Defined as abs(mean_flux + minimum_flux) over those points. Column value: 30.4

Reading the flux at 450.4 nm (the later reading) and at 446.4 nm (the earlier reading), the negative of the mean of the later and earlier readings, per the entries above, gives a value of -16.7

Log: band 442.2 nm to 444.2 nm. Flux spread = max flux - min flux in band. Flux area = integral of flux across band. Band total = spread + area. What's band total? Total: 34.9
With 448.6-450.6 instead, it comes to 36.4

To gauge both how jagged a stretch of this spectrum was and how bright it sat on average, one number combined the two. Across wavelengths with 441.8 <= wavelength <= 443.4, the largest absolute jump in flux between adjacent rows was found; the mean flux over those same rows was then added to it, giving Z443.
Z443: 18.2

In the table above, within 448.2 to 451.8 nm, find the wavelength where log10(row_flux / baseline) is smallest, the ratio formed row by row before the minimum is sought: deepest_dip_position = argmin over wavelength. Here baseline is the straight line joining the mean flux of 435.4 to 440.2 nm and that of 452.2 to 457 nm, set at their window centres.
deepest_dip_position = 451.2 nm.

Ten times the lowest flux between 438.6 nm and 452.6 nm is 142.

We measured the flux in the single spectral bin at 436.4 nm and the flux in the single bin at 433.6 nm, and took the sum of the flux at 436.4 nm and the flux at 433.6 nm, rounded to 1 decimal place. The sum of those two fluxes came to 29.6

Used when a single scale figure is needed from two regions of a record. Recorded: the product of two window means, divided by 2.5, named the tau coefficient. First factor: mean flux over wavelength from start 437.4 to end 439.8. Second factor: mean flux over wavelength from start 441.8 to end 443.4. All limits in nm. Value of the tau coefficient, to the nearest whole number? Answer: 101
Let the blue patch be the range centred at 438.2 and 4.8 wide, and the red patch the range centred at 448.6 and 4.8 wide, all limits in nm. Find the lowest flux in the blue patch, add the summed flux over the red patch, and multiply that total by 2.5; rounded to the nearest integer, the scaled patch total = 537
